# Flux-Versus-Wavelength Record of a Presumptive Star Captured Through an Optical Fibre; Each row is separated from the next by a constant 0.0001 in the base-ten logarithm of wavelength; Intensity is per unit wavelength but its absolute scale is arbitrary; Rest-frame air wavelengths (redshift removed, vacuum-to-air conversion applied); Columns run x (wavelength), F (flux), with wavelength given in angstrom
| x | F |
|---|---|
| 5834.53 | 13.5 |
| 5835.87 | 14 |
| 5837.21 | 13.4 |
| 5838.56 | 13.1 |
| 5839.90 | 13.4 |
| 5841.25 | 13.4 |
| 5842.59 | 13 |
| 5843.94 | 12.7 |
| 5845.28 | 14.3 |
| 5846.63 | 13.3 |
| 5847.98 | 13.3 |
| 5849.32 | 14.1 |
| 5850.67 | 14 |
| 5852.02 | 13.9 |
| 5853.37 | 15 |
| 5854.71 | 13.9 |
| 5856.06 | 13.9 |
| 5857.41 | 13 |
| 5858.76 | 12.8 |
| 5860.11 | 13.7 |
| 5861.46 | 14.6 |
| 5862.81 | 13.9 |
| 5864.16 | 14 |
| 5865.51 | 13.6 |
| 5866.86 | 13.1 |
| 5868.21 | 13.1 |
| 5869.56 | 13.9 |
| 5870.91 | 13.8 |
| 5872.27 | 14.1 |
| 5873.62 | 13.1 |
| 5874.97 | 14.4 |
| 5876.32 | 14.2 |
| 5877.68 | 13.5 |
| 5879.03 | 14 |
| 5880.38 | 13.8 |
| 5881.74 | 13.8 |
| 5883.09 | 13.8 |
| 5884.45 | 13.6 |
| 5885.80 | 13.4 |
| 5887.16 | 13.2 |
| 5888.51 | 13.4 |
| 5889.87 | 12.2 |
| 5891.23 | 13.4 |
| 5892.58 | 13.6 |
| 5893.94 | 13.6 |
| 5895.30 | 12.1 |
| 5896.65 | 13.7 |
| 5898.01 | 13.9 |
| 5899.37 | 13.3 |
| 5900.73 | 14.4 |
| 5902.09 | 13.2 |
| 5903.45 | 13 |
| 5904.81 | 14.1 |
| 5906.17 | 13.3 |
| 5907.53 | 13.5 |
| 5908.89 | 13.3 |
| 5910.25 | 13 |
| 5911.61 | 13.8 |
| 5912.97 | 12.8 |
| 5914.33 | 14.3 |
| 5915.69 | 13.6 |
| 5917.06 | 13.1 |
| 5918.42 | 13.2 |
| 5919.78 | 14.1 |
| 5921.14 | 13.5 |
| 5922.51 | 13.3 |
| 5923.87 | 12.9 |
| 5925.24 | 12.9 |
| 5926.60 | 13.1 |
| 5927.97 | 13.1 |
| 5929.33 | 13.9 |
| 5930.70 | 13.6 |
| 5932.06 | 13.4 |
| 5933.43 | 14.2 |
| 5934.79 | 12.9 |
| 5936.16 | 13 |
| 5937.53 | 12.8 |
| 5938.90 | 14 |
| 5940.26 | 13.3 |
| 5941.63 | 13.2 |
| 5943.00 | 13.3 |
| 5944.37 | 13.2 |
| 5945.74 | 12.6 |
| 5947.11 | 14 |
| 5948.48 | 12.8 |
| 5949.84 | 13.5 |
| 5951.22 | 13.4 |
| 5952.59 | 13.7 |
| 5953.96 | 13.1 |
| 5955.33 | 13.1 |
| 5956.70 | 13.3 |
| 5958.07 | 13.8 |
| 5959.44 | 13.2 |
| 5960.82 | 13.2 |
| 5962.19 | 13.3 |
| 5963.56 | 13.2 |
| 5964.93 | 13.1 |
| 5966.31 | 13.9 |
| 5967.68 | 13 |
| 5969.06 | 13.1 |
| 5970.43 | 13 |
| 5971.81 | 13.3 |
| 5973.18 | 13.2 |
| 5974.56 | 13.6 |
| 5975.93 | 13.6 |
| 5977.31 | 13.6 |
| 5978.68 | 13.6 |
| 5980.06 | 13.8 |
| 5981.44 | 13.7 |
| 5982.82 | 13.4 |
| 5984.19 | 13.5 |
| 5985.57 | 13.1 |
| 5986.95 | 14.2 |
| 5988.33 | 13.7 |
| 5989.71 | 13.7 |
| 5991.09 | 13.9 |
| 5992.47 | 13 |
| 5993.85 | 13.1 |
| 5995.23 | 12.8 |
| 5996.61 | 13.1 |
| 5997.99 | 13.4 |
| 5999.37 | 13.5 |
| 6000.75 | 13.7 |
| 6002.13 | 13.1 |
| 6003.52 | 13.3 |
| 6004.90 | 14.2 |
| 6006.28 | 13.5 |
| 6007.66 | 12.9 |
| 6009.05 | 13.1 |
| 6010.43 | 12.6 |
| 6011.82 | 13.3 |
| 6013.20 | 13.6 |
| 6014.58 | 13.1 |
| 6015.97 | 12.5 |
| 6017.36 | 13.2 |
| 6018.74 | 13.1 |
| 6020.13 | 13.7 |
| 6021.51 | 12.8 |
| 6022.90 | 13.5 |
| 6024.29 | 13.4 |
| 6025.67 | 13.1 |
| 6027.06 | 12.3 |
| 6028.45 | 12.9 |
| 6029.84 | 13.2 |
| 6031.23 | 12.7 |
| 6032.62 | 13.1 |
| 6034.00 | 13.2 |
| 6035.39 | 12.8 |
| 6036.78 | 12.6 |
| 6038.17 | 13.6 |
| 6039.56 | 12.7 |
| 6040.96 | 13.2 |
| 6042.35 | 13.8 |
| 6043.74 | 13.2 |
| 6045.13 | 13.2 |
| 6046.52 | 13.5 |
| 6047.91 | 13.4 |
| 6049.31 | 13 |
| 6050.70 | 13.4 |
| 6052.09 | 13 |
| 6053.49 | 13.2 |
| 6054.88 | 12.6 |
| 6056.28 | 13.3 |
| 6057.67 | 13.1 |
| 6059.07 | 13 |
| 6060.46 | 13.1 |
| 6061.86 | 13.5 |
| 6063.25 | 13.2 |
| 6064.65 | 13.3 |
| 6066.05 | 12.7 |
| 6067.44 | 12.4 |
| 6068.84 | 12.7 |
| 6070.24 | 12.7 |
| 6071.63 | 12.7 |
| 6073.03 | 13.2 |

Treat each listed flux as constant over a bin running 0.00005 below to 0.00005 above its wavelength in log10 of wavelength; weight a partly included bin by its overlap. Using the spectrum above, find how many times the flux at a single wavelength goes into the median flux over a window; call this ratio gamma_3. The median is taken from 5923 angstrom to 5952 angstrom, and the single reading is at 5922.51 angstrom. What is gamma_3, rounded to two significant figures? 0.99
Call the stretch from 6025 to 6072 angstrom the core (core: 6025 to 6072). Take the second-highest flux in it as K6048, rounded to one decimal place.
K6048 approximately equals 13.6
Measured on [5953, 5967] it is 13.8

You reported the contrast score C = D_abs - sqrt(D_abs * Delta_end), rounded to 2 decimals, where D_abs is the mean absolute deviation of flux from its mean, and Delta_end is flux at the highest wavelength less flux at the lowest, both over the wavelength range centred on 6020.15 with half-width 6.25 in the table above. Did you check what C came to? 0.26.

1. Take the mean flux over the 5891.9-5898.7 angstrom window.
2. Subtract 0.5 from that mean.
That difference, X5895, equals 12.9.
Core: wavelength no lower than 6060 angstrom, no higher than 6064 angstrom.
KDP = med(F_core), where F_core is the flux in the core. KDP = 13.20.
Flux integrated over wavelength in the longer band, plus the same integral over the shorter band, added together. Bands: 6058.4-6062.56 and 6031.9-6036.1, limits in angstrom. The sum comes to 110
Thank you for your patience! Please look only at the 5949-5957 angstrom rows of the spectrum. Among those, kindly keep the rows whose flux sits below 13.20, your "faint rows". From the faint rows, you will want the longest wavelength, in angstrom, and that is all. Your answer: 5955.33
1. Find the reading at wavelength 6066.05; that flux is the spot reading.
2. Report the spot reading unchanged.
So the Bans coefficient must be 12.7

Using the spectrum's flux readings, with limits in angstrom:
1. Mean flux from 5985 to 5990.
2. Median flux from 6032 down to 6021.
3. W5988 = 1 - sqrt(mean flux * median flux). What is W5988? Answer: -12.3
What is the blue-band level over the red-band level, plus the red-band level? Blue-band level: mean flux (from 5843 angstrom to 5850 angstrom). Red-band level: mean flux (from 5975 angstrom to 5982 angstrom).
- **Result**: 14.7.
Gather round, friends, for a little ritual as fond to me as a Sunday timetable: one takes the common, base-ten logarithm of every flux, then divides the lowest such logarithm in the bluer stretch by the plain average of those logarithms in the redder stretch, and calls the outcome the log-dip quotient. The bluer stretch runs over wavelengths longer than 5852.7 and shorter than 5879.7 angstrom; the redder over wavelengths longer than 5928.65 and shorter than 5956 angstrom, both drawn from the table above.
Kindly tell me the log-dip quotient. 0.984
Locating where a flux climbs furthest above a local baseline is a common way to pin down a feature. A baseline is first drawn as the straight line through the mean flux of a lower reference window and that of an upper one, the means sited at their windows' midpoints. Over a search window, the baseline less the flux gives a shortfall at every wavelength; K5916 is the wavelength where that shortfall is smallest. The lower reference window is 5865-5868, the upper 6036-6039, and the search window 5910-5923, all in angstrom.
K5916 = 5914.33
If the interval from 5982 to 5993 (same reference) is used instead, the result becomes 5986.95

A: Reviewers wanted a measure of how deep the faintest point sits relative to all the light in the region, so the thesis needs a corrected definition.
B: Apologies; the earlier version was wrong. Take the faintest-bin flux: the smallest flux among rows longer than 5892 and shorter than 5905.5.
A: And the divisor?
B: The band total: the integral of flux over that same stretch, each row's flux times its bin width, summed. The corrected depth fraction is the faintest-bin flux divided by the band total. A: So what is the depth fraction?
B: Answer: 0.066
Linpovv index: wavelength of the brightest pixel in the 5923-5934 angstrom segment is 5933.43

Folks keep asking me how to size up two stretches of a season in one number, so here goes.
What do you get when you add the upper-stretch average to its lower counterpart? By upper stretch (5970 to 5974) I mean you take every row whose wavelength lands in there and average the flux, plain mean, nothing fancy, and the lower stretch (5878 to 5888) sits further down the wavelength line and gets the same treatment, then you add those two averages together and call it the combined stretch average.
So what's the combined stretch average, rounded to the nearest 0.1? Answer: 26.8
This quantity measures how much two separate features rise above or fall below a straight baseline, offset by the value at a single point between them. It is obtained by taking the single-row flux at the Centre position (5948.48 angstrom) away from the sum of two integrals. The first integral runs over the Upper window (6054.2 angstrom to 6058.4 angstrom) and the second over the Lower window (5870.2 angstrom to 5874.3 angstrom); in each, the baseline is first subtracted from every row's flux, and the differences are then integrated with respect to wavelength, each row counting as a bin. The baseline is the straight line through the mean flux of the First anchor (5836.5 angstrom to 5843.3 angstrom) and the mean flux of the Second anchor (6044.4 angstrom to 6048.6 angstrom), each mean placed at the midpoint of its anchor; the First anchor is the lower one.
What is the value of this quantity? -12.8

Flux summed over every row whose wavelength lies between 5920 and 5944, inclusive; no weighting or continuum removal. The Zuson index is 226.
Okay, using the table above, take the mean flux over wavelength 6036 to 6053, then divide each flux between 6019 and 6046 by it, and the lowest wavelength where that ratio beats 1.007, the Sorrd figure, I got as 6020.13 angstrom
